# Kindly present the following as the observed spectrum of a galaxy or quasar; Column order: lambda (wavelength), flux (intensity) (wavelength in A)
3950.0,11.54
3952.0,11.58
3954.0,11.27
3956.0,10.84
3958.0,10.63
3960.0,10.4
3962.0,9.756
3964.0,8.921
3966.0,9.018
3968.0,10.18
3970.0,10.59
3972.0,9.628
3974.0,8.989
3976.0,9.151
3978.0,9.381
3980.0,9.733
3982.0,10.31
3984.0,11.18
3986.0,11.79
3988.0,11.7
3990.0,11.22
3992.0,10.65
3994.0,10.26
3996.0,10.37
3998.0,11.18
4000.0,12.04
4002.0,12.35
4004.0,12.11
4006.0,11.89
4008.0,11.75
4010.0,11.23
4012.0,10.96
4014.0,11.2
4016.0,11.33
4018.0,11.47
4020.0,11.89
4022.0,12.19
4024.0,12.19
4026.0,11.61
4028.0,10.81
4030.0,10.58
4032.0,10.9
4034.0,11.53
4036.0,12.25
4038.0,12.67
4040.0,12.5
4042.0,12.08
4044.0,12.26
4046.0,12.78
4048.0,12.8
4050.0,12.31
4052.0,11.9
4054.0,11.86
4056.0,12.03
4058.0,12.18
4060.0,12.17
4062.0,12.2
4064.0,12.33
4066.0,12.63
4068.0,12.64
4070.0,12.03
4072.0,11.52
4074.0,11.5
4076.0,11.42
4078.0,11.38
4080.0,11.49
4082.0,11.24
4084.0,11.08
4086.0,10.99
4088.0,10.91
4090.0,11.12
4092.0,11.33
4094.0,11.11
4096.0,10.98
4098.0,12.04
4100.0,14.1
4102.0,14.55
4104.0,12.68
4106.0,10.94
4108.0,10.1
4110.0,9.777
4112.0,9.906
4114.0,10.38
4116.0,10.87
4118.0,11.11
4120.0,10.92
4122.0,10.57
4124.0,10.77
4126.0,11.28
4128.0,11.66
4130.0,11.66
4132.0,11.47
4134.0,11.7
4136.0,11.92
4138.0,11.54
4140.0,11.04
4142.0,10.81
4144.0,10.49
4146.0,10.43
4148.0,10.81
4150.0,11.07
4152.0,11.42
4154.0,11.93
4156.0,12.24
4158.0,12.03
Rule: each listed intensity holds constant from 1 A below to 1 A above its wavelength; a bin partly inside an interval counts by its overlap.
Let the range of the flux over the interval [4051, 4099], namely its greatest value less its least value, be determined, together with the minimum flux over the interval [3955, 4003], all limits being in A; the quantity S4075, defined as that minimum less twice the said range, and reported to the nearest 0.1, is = 5.5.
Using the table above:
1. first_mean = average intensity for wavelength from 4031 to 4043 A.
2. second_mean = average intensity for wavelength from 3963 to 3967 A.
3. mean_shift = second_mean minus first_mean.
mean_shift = -3.0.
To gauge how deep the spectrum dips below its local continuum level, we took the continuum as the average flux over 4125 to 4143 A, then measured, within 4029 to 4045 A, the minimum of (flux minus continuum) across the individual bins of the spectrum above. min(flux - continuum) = -0.87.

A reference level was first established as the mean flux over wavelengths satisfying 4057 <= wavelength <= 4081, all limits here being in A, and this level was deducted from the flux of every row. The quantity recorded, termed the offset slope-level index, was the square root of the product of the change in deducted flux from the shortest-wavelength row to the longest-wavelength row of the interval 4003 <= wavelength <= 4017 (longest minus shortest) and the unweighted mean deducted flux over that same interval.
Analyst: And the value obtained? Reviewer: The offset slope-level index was 0.60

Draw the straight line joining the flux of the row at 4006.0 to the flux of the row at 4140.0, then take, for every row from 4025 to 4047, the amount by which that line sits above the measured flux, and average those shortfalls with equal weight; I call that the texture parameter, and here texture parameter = -0.12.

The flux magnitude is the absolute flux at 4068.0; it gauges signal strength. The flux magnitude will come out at 12.6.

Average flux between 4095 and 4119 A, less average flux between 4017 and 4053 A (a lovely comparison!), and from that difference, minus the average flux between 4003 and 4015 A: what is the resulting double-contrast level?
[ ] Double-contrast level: -12.0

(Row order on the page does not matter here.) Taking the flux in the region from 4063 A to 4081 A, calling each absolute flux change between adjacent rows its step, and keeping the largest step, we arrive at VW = 0.61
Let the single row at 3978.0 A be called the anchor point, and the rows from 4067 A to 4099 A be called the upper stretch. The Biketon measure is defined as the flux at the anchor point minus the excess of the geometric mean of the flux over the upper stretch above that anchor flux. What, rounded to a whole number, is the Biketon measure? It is 7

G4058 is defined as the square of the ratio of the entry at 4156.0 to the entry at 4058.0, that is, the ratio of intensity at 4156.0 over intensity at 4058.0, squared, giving 1.01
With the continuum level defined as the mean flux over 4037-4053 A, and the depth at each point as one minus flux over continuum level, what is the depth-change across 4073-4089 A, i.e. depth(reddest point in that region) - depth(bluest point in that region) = 0.048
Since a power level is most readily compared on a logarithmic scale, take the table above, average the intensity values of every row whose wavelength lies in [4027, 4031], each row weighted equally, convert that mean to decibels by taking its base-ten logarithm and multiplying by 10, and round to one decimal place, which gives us 10.3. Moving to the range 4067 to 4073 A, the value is 10.8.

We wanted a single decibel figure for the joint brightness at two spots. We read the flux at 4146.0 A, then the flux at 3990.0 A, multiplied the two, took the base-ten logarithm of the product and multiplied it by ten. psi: 20.7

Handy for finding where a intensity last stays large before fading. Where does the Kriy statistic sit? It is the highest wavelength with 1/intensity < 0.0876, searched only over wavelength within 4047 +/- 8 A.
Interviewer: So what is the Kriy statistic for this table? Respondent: 4054.0 A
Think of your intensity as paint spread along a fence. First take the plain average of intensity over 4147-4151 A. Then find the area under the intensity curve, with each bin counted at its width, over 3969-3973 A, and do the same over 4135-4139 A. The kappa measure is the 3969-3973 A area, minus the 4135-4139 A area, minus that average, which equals -17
